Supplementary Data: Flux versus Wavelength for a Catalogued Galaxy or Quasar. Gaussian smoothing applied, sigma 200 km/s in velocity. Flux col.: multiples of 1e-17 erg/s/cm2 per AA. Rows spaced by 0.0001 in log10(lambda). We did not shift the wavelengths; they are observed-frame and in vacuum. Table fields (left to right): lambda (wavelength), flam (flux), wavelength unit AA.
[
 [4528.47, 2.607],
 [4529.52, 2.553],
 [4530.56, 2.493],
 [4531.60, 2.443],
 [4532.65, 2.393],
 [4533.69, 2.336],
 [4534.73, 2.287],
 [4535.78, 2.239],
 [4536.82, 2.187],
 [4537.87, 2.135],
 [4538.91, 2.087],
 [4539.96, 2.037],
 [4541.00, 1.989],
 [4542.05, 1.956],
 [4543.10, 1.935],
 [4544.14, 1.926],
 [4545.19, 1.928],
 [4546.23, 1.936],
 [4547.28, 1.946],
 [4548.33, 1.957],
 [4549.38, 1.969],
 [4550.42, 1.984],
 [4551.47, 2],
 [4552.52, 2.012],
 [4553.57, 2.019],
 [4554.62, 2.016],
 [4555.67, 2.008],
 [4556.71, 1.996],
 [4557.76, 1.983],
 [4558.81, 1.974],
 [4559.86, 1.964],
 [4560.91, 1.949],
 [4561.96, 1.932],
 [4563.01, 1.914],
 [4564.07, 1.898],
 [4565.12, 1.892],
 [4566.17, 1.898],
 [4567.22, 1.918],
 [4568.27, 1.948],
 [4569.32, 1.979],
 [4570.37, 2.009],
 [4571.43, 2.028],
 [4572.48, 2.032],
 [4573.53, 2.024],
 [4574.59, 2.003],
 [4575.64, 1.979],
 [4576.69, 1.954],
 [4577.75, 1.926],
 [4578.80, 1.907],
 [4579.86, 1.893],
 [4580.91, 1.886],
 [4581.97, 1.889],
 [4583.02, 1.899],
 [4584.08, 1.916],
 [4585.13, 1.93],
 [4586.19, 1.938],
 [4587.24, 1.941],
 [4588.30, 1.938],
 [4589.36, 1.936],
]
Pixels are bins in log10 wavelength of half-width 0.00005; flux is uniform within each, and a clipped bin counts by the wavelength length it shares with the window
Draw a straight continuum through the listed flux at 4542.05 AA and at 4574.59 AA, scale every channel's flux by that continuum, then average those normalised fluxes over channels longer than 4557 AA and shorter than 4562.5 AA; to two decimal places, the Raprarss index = 0.99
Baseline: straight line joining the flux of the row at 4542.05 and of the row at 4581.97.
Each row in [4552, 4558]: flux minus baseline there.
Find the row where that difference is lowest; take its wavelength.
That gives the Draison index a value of 4557.76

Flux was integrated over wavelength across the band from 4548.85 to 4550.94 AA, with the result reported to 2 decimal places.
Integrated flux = 4.14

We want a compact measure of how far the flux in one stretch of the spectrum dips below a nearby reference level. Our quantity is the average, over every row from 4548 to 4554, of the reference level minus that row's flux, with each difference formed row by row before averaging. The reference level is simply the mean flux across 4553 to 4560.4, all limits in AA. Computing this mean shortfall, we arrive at 0.00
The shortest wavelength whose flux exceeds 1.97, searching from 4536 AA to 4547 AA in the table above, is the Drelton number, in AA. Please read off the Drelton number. 4536.82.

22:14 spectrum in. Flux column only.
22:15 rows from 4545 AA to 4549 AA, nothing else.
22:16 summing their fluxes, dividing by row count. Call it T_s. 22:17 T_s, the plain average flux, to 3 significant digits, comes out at 1.94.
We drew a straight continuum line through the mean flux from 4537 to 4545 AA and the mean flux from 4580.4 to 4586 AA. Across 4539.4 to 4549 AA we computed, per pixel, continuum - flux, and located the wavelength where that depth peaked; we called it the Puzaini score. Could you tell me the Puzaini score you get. 4544.14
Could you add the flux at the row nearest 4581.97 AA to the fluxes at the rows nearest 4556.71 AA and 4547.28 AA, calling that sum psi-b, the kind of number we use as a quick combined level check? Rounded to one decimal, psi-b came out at 5.8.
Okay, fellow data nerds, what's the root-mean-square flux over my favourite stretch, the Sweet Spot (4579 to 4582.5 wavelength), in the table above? 1.89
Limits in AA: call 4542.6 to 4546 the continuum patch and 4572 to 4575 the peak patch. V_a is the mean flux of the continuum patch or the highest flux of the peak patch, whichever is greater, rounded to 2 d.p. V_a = 2.03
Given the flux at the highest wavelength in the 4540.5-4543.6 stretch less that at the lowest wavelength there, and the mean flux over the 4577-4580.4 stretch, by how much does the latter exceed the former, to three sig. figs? 1.96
